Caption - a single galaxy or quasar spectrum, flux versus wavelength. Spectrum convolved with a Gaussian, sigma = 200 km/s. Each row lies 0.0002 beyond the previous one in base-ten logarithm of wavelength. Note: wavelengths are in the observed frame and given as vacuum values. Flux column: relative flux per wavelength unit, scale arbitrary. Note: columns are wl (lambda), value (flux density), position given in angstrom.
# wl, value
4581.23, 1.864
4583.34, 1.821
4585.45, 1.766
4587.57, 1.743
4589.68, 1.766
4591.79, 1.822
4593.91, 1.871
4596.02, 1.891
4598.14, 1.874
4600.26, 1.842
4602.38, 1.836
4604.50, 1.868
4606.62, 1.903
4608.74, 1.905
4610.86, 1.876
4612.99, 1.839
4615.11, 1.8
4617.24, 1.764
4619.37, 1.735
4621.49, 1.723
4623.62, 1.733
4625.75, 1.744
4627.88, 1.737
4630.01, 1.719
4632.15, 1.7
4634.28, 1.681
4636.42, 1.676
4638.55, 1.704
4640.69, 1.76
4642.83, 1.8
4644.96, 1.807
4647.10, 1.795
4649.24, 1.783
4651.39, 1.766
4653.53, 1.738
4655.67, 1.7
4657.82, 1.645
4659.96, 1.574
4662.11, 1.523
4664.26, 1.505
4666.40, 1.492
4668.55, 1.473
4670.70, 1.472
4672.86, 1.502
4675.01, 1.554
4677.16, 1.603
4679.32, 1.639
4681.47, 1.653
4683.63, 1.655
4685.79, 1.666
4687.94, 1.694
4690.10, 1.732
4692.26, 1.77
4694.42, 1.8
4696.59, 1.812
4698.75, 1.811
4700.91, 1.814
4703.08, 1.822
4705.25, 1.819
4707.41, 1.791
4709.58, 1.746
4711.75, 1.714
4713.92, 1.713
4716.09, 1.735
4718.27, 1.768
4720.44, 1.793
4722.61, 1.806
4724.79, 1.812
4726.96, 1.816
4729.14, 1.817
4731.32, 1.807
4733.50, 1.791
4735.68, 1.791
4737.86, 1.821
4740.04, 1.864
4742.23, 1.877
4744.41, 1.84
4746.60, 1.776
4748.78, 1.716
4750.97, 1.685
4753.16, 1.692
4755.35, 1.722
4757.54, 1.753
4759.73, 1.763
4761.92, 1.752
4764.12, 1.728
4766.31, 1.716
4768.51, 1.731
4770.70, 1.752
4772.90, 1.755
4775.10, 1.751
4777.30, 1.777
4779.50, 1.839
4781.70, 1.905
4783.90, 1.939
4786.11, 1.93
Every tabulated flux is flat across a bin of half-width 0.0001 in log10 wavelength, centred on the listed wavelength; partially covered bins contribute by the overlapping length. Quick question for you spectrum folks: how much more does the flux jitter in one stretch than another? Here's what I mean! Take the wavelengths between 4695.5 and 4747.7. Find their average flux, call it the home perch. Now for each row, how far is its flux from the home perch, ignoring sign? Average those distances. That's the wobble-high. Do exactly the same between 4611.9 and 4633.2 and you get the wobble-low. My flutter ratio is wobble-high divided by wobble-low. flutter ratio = 1.0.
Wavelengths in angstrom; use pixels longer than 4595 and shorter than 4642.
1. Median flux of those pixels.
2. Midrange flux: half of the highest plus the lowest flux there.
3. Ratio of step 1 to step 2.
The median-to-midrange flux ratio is 0.984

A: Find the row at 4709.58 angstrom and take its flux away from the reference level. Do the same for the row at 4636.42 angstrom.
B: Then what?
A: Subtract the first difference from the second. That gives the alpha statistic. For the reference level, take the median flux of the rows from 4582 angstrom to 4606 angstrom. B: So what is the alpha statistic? 0.07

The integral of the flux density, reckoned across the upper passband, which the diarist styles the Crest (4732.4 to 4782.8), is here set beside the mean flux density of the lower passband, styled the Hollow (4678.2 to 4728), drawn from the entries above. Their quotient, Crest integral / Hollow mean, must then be 50.9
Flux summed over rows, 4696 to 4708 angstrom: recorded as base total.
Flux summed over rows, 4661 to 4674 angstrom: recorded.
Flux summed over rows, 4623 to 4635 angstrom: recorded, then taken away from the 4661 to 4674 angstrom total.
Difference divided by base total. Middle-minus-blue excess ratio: -0.124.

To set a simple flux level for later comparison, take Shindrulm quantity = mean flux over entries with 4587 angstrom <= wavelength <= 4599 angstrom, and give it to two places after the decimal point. 1.83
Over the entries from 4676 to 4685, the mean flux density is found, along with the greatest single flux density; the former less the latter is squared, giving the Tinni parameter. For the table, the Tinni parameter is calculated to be 0.0003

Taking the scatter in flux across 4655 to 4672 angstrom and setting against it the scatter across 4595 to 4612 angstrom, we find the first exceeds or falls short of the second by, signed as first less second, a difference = 0.06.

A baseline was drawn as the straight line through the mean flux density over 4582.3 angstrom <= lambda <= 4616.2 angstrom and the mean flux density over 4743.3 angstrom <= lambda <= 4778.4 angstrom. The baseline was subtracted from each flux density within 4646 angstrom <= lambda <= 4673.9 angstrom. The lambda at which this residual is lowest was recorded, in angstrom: 4668.55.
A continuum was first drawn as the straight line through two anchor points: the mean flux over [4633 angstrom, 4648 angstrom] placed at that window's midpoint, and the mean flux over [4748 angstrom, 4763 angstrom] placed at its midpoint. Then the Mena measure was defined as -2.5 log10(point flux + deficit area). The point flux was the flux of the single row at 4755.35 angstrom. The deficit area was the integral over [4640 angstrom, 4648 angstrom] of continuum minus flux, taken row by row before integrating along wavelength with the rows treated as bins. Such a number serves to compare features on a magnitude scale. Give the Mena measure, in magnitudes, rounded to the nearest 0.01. -0.32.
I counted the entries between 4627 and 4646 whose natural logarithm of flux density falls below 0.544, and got 5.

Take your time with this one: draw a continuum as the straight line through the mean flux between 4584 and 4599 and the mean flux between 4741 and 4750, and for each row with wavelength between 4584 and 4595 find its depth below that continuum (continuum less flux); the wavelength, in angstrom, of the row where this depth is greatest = 4587.57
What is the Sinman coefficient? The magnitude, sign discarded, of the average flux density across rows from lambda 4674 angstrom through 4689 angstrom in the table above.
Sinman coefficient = 1.64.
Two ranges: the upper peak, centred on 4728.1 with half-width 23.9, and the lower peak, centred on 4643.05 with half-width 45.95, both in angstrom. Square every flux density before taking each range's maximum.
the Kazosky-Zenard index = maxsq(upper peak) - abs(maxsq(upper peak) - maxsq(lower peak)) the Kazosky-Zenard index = 3.42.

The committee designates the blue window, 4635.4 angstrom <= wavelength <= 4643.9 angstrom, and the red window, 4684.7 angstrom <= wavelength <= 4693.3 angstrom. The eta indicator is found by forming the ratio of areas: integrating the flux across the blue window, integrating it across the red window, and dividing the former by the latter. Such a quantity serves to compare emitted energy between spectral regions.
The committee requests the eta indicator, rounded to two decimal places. 1.00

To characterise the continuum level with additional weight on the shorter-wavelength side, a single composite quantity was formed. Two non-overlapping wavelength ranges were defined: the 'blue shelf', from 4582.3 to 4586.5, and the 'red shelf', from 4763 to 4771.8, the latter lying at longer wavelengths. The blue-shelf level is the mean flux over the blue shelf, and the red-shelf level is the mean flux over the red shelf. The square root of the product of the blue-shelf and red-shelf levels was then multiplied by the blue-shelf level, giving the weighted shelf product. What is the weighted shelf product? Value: 3.16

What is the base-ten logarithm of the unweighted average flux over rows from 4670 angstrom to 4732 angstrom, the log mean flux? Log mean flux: 0.238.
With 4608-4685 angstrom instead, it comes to 0.227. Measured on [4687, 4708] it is 0.252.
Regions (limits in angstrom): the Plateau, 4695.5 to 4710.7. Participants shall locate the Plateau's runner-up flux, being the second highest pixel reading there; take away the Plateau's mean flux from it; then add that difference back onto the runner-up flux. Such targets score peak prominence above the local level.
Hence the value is 1.836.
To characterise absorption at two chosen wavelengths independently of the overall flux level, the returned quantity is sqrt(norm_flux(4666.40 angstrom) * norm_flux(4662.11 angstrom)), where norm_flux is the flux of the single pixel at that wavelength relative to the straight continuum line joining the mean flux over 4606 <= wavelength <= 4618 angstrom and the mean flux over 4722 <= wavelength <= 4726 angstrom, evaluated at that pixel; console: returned 0.82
